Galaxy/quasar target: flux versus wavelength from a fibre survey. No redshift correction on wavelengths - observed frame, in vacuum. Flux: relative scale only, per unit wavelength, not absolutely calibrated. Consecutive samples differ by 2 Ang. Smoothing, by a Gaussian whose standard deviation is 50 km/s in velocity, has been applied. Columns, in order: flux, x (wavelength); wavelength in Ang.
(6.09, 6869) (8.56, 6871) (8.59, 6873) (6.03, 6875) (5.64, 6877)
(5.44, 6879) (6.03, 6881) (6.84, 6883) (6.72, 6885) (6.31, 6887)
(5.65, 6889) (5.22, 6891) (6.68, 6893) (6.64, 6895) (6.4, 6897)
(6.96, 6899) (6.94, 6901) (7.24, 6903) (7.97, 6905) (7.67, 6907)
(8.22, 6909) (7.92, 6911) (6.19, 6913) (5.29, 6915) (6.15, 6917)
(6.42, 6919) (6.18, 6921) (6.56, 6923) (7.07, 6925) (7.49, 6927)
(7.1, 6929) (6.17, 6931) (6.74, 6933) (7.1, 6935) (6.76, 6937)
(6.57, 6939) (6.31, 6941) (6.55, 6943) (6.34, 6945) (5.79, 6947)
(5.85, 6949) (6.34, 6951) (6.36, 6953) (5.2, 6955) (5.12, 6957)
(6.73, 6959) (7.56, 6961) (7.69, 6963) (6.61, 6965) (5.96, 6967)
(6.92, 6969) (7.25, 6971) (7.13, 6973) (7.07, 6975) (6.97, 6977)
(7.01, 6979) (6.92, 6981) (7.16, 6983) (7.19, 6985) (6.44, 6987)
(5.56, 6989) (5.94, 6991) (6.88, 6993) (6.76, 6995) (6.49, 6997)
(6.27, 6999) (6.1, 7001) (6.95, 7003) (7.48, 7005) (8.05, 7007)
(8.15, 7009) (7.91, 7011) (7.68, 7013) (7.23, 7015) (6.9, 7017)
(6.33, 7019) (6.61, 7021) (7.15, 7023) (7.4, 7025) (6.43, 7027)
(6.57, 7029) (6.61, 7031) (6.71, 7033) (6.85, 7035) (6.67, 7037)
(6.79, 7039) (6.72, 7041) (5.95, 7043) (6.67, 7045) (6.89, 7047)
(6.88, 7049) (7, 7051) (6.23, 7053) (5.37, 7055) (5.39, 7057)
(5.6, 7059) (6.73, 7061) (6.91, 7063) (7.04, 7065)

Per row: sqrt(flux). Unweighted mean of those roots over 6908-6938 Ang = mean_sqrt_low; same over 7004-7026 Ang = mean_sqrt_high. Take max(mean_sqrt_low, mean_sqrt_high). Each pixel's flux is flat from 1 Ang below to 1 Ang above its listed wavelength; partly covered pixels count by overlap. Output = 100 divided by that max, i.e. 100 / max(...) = 36.9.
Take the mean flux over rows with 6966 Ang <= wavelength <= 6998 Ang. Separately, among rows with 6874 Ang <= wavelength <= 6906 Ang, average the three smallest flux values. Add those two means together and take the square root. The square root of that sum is 3.49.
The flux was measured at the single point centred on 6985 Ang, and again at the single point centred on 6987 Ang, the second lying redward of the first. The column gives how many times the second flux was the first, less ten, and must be -9.10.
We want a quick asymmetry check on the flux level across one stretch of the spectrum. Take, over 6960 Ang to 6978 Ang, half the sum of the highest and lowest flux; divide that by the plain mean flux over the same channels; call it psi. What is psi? 0.97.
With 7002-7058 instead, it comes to 0.99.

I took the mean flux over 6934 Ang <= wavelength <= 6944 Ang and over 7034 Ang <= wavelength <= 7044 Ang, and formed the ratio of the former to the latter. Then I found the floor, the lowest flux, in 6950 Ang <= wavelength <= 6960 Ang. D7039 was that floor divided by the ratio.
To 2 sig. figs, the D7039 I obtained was 5.1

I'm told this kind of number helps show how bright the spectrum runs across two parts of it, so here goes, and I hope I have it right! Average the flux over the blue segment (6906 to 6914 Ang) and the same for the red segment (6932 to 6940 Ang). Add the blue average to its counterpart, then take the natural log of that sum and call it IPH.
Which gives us 2.66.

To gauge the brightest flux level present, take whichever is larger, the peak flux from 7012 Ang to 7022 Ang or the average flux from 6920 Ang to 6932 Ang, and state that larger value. 7.68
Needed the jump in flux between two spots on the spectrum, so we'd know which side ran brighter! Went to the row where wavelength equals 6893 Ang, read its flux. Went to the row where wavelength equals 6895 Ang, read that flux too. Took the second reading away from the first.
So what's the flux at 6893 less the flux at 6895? 0.0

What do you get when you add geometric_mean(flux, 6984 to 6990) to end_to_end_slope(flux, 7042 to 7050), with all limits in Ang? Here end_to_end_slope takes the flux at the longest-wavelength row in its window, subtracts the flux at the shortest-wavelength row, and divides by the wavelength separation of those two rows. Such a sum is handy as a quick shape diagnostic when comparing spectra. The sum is 6.5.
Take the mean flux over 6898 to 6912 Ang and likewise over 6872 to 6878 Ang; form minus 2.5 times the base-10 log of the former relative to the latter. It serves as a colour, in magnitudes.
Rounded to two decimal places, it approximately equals -0.12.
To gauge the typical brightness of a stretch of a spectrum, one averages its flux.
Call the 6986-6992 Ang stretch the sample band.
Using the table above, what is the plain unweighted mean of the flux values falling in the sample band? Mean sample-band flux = 6.0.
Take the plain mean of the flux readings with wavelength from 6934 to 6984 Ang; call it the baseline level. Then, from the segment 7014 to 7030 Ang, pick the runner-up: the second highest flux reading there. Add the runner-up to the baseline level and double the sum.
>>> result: 27.7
